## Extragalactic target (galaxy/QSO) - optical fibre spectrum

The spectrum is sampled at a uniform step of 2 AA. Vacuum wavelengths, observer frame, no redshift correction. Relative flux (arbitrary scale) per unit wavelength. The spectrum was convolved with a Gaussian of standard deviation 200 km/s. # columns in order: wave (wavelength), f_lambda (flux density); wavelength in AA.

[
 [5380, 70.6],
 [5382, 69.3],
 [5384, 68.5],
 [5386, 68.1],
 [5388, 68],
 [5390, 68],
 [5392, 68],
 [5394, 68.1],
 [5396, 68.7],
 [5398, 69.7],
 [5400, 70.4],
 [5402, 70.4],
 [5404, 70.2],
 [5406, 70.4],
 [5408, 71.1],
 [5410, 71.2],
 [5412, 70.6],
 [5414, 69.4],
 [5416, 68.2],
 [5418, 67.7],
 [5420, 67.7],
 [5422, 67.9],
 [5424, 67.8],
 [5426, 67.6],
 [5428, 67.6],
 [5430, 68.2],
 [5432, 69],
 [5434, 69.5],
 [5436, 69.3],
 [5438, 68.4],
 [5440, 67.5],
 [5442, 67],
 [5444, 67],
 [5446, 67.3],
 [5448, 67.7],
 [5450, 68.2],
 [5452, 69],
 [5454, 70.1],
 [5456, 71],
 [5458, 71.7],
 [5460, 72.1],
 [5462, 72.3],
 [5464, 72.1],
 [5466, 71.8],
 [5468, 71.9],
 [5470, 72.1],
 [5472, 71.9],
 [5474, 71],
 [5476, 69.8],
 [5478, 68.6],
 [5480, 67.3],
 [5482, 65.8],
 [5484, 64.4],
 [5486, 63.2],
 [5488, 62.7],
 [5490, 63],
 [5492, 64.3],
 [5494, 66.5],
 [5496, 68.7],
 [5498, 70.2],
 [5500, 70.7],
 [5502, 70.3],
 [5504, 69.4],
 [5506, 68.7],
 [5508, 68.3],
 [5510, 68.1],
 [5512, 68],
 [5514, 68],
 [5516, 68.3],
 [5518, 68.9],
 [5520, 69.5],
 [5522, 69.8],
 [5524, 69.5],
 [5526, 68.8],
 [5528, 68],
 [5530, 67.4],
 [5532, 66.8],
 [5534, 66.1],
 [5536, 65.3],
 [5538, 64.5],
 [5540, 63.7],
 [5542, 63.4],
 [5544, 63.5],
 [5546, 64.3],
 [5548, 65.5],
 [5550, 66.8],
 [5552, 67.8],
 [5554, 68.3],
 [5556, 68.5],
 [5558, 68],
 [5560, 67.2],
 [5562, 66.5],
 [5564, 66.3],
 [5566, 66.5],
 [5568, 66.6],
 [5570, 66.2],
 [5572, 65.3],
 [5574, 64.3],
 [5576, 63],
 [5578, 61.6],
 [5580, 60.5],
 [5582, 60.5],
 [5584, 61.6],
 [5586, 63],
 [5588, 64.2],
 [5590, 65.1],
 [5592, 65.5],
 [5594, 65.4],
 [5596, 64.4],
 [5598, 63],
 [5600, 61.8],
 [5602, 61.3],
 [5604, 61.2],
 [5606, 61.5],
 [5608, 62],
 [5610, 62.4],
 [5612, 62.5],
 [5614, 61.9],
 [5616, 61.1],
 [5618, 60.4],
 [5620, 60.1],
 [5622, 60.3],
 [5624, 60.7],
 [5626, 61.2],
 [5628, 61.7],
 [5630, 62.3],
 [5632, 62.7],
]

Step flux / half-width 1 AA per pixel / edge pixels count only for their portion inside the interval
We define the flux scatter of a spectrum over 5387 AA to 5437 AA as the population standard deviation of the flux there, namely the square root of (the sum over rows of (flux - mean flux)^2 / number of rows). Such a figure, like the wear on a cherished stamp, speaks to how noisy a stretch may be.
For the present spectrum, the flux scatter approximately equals 1.2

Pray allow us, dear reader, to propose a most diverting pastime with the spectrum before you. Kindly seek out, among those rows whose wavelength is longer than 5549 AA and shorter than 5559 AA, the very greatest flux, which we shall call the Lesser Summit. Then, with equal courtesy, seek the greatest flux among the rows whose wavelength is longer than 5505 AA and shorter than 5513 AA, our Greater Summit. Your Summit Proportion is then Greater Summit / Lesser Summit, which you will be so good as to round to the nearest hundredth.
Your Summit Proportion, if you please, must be 1.00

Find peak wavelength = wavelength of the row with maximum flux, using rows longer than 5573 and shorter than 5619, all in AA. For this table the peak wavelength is 5592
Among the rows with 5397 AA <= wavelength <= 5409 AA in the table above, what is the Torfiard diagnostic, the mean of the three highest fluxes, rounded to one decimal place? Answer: 70.6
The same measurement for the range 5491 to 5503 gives 70.4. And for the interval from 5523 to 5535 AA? 68.8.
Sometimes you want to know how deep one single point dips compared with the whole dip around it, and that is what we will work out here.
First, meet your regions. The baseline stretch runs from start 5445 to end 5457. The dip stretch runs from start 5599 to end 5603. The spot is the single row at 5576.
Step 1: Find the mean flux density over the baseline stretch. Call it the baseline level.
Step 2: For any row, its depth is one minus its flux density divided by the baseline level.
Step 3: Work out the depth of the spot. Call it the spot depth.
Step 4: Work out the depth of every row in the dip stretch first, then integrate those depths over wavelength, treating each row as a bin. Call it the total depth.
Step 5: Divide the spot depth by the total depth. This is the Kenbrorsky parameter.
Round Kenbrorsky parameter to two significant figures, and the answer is 0.20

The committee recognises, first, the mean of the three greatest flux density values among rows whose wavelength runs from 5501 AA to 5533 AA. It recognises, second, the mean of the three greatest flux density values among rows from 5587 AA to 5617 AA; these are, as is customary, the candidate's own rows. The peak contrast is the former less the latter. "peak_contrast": 4.5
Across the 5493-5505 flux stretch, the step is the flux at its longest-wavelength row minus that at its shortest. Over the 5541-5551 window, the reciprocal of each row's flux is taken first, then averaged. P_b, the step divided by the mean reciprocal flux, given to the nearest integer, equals 188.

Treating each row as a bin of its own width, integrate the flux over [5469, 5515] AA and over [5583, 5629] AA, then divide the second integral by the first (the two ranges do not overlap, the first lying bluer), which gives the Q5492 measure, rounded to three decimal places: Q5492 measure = 0.918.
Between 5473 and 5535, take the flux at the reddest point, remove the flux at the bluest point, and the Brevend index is -4.9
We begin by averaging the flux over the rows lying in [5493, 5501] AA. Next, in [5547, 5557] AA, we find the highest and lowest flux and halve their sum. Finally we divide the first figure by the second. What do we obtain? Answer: 1.03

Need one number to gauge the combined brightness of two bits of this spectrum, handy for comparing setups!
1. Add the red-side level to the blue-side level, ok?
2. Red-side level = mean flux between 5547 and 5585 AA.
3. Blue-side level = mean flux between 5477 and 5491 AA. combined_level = 130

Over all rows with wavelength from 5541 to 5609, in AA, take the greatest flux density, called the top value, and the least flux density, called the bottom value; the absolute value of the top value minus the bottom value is 8.0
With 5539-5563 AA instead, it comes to 5.1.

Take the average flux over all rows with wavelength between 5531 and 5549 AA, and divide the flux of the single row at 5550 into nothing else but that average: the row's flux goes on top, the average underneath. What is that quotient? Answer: 1.03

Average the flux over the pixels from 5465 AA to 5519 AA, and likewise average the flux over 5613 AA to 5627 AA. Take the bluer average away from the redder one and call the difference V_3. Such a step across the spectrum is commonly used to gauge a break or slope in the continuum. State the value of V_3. -7.4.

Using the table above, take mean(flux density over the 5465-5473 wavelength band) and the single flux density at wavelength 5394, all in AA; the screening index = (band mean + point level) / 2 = 70.0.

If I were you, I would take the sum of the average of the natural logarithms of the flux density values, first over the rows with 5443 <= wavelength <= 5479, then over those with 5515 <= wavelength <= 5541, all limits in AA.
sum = 8.463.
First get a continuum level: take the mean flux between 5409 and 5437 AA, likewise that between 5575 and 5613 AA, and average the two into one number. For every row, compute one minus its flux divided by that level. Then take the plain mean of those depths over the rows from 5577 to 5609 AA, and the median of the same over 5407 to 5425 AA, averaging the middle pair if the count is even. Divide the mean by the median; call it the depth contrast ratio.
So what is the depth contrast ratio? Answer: -1.19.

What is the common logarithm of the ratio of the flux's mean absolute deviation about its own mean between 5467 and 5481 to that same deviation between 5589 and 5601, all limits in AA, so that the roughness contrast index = 0.11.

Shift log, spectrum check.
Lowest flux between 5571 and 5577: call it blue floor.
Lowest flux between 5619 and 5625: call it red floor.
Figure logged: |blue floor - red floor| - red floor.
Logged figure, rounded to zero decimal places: -57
